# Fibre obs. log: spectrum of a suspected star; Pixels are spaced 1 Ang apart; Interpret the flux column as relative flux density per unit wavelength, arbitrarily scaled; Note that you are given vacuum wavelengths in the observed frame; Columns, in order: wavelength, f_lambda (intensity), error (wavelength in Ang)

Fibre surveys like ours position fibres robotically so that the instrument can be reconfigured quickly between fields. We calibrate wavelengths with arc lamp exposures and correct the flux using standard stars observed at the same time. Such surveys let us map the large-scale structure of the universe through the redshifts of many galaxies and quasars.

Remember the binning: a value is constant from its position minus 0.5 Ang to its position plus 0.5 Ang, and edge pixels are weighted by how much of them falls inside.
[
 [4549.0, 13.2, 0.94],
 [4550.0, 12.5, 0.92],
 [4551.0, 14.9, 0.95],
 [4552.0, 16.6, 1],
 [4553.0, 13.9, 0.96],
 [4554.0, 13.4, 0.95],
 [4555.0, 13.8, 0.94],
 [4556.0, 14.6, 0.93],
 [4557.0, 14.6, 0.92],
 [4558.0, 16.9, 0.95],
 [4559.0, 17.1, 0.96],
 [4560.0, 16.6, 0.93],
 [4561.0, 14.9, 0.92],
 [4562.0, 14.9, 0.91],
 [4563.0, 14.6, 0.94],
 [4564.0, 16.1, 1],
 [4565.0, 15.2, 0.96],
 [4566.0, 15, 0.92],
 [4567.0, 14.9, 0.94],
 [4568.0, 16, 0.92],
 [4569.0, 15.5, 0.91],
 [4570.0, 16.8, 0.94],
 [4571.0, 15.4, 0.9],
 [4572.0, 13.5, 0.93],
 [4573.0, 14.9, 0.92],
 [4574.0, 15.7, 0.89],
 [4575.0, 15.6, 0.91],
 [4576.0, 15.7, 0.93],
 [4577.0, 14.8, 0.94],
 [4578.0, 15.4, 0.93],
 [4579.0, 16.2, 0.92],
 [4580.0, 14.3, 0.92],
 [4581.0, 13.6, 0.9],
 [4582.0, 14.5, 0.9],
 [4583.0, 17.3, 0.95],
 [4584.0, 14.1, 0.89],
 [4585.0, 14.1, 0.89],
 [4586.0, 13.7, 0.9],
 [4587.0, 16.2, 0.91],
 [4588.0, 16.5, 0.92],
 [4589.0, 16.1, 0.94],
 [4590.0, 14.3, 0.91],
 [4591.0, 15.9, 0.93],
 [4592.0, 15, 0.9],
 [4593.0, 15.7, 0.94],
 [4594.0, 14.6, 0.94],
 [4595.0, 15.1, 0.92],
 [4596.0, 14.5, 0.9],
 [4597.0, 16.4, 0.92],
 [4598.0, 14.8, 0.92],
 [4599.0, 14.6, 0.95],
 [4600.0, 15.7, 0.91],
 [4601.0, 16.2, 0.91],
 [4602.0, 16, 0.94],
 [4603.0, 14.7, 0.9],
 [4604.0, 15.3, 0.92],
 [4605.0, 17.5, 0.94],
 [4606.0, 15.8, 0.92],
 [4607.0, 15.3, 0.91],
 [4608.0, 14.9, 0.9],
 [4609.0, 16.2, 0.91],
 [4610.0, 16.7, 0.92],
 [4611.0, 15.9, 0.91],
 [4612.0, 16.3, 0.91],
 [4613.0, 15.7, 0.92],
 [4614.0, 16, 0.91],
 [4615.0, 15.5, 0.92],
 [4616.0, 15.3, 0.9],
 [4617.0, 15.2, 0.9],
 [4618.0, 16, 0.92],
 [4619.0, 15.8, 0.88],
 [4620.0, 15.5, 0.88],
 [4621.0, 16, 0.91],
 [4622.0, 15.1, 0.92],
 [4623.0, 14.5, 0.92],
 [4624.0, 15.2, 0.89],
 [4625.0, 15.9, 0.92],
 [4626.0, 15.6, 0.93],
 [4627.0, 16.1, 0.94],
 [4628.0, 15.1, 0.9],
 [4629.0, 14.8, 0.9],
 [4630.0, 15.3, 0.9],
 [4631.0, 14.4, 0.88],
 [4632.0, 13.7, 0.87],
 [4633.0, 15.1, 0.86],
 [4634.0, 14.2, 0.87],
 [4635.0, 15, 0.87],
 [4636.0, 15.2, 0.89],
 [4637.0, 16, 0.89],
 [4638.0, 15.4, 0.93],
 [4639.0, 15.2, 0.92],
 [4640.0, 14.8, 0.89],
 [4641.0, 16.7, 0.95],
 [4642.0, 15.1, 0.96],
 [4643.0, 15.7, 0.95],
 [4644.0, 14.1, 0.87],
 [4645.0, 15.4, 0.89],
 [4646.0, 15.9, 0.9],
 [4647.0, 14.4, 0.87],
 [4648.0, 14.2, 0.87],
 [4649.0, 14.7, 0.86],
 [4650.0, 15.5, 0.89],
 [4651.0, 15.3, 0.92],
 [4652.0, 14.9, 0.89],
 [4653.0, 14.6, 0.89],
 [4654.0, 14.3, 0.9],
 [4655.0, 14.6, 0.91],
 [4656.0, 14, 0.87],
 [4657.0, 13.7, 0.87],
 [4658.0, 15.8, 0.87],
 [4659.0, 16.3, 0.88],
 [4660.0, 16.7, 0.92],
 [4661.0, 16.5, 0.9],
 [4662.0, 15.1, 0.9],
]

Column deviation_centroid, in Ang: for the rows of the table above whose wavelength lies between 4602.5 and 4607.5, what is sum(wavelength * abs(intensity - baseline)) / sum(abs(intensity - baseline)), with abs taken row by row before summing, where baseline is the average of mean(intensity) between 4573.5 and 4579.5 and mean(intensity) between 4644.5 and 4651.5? 4604.8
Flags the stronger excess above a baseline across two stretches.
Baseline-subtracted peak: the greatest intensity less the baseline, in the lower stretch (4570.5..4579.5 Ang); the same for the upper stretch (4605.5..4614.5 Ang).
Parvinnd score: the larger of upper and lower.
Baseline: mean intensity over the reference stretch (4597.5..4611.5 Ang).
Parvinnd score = 1.01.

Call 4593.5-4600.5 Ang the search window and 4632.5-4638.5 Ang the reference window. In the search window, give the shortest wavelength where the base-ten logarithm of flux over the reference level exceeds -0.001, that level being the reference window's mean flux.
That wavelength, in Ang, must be 4597.0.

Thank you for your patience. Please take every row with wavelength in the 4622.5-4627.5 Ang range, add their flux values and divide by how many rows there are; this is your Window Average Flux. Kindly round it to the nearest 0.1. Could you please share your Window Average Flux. 15.5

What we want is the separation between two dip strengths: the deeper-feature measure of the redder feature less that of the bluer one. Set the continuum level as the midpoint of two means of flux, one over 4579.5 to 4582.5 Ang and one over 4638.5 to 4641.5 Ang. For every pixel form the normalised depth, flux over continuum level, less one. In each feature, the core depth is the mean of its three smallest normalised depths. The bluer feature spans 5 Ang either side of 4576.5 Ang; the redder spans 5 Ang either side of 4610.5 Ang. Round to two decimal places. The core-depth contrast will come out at 0.10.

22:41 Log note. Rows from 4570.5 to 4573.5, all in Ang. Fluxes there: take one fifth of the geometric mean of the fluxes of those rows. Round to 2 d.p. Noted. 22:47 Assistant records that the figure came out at 2.92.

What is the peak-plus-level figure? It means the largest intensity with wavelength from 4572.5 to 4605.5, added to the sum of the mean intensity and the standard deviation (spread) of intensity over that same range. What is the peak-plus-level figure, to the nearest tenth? 33.8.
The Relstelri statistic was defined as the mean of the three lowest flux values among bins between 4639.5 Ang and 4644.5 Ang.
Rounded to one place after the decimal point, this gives 14.7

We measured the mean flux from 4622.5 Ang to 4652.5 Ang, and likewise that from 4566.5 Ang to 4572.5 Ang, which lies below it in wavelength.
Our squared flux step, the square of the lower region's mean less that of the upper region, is 0.056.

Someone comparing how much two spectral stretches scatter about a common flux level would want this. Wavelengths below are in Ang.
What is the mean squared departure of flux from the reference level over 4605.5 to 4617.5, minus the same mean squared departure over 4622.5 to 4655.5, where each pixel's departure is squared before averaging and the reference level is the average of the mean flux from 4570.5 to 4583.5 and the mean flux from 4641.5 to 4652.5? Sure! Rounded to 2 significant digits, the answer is 0.25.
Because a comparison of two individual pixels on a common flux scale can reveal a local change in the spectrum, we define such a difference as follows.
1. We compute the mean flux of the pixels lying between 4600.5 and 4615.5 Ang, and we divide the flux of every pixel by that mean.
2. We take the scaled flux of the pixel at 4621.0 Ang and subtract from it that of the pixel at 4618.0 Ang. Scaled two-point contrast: 0.00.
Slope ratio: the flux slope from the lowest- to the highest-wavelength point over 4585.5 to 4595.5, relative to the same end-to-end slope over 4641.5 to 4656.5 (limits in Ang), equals -2.0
